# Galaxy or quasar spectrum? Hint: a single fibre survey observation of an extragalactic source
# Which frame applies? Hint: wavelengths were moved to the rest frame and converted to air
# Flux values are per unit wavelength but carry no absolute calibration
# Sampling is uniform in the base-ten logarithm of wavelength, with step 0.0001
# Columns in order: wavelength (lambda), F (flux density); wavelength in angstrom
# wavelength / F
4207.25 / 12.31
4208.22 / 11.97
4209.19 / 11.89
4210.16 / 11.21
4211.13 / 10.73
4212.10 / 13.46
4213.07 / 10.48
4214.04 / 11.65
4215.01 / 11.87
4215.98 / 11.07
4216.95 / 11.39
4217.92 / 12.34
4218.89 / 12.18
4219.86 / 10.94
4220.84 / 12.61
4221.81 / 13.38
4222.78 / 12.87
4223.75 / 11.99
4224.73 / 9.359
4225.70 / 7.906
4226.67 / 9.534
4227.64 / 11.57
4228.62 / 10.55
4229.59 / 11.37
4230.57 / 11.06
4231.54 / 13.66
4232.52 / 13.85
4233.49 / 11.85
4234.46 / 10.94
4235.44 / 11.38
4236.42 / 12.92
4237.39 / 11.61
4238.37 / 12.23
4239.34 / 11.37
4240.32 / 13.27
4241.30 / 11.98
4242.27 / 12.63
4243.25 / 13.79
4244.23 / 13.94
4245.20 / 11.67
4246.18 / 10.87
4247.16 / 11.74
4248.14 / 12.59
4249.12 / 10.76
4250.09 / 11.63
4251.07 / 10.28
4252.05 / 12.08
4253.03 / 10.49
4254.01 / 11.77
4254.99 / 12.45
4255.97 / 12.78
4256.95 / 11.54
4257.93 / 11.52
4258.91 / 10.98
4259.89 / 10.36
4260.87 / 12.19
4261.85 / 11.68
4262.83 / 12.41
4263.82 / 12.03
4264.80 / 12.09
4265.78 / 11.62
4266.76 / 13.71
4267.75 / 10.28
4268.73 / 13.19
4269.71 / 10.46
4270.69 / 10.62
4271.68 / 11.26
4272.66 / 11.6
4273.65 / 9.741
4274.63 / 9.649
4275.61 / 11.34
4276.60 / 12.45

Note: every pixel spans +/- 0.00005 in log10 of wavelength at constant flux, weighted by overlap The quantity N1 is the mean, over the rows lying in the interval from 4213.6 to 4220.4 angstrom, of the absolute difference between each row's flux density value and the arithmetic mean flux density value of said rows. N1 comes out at 0.4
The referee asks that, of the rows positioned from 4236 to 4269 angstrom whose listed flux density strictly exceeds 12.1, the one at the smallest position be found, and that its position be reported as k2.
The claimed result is 4236.42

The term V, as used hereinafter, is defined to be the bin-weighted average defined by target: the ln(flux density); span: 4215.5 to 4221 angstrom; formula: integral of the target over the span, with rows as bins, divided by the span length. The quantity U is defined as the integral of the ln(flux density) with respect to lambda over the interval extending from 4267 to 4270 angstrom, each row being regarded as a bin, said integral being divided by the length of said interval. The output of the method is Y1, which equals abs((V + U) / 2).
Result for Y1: 2.45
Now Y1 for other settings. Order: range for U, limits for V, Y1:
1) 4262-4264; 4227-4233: 2.48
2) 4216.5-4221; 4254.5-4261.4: 2.46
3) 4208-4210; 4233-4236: 2.45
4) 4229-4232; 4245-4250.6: 2.46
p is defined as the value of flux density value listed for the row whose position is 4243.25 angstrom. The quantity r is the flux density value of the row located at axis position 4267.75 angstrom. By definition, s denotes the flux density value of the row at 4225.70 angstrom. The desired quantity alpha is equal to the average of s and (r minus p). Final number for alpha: 2.2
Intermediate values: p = 13.79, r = 10.28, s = 7.906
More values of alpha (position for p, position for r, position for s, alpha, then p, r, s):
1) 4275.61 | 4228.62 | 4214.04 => 5.4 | 11.34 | 10.55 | 11.65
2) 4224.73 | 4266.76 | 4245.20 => 8.0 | 9.359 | 13.71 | 11.67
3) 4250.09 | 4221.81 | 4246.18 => 6.3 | 11.63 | 13.38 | 10.87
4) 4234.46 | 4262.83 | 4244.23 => 7.7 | 10.94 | 12.41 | 13.94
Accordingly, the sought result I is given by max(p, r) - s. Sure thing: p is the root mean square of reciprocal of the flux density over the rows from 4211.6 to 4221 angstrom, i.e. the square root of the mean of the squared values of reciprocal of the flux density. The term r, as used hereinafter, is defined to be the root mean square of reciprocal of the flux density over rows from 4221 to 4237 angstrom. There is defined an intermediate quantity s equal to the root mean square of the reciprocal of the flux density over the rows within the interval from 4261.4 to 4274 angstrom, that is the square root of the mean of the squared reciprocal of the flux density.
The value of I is 0.0024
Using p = 0.0854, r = 0.0898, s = 0.0874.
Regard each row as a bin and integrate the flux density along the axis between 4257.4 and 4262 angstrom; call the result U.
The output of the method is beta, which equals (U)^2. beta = 2717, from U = 52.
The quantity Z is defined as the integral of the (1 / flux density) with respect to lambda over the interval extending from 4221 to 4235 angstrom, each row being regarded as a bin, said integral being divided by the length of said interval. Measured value 0.0894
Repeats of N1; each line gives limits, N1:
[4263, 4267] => 0.7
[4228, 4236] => 1.0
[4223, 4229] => 1.2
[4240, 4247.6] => 0.9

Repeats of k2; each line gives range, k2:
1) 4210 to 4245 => 4212.10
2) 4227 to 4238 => 4231.54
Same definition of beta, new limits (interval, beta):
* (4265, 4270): 3557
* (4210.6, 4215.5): 3250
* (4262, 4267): 3755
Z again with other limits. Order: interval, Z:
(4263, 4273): 0.0861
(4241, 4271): 0.0853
